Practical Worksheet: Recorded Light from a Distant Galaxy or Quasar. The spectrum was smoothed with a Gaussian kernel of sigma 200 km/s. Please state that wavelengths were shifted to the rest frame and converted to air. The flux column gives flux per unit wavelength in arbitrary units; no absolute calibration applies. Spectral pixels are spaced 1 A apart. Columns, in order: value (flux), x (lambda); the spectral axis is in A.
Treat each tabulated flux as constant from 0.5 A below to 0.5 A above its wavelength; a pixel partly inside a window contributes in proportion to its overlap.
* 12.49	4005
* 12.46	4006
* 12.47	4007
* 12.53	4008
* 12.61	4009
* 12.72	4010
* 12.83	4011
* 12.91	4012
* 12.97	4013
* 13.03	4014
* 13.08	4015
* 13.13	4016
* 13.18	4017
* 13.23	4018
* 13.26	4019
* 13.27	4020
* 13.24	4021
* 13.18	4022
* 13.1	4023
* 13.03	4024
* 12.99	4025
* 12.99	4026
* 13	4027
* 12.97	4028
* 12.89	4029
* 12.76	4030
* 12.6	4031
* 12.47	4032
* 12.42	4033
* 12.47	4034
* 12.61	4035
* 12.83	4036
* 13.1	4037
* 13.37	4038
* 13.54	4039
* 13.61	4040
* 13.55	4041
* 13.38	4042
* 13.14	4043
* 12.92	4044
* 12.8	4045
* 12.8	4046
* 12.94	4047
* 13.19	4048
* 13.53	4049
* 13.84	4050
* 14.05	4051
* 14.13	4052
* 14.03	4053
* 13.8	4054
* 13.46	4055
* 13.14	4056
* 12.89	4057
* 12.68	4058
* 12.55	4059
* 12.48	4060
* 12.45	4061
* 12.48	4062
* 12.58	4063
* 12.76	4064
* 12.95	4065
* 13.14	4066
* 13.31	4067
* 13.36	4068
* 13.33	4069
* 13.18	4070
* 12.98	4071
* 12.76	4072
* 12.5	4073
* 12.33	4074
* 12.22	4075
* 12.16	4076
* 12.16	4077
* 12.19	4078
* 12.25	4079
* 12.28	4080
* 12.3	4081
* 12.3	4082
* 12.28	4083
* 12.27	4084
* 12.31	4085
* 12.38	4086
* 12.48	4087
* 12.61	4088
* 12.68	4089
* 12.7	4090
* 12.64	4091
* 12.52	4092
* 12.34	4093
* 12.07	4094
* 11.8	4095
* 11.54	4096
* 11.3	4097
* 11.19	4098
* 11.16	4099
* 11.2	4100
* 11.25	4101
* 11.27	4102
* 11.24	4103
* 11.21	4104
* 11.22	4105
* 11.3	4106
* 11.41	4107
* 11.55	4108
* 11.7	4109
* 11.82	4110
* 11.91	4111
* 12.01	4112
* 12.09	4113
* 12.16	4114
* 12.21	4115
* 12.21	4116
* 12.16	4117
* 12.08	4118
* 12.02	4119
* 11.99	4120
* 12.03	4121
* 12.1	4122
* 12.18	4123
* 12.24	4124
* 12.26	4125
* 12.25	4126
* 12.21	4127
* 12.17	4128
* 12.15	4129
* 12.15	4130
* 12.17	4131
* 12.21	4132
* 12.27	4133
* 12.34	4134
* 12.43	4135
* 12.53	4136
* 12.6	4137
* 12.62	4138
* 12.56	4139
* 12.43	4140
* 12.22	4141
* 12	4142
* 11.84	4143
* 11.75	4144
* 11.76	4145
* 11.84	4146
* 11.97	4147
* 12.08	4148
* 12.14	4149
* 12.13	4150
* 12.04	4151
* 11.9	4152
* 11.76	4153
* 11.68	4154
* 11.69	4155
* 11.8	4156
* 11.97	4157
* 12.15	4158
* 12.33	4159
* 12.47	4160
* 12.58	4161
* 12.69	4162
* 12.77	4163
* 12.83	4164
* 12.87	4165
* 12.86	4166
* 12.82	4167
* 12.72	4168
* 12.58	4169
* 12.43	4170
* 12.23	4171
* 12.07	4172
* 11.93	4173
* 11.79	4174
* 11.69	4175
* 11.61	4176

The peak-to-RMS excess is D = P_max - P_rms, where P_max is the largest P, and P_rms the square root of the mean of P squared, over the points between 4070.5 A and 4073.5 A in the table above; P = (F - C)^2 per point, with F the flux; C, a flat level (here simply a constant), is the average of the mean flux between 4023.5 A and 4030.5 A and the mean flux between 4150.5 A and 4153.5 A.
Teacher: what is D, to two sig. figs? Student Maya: 0.12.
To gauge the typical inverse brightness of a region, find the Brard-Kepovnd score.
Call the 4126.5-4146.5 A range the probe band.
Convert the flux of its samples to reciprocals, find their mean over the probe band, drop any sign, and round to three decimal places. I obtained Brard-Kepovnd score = 0.082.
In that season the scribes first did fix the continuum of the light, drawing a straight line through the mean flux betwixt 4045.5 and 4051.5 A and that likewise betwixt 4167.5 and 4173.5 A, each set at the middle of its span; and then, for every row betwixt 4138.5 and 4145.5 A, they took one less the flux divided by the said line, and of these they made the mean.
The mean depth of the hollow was 0.039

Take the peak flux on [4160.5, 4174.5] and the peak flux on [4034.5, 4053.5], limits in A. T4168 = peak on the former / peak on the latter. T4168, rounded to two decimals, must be 0.91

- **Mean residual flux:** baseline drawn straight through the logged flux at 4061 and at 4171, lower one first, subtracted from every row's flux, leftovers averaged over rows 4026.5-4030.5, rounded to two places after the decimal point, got 0.39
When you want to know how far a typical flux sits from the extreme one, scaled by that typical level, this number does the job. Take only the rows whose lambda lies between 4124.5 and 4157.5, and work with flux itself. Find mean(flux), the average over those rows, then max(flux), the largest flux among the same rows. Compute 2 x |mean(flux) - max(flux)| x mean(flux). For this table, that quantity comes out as 12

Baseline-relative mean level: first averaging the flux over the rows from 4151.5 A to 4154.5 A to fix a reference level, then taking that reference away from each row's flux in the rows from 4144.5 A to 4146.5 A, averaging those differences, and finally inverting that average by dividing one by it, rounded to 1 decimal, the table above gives 50.0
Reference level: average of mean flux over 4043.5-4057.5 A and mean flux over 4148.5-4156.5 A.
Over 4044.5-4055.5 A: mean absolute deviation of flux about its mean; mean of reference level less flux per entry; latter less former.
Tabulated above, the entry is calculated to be -1.3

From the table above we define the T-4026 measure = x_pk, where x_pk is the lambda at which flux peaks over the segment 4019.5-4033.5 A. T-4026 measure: 4020 A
